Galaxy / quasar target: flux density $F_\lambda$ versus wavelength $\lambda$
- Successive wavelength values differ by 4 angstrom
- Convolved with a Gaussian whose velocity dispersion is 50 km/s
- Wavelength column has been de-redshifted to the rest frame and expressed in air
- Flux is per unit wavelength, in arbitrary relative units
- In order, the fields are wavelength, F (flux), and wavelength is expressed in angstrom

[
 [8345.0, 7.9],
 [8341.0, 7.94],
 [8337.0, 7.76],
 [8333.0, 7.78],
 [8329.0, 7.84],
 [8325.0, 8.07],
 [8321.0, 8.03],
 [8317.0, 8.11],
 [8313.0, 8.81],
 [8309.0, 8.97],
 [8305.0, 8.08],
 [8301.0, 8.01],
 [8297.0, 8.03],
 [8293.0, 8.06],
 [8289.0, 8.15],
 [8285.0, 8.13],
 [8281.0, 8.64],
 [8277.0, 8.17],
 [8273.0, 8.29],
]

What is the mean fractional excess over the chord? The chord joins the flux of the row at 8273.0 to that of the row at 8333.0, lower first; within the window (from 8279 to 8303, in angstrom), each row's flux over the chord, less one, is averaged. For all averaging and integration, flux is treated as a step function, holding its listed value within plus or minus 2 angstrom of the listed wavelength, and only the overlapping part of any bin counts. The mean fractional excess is 0.004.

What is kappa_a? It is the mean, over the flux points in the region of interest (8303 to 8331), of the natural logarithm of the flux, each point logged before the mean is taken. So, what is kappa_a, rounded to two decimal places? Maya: 2.11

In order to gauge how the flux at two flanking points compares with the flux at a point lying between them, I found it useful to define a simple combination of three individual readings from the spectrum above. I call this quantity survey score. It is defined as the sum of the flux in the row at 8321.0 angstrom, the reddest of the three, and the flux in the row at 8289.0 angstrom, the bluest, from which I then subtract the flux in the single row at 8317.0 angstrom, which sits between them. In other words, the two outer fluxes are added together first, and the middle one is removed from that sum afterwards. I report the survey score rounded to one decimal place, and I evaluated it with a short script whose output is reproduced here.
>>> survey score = 8.1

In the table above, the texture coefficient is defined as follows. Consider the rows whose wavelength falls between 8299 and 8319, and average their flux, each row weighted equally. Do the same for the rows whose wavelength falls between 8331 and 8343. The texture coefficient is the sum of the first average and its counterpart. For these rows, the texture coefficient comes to 16.2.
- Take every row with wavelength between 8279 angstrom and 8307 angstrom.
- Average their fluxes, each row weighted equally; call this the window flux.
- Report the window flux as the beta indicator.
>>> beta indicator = 8.2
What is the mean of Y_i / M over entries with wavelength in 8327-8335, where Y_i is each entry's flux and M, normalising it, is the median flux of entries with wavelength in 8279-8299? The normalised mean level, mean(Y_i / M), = 0.96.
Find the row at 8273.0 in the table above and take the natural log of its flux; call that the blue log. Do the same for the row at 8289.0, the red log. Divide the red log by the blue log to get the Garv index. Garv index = 0.992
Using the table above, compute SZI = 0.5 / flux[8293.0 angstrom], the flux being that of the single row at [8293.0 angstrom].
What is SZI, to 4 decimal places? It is 0.0620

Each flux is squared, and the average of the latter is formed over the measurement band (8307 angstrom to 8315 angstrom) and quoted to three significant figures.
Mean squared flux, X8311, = 79.0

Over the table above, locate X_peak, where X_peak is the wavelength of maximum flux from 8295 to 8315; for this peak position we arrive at 8309.0 angstrom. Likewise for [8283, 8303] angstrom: 8289.0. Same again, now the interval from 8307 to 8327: 8309.0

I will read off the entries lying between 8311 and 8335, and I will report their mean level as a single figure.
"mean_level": 8.11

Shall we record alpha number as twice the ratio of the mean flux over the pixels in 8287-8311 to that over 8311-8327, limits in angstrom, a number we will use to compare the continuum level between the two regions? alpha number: 1.99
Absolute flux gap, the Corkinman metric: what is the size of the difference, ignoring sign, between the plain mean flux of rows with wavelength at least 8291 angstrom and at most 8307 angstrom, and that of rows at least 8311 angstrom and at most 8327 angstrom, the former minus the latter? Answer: 0.21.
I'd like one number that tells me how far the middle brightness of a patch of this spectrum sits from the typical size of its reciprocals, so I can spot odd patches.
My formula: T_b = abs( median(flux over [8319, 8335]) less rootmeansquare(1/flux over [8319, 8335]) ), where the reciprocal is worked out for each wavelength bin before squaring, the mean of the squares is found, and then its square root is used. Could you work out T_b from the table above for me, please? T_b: 7.81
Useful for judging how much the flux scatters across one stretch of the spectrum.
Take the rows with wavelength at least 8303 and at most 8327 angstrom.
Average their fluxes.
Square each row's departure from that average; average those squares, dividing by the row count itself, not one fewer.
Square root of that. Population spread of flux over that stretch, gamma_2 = 0.39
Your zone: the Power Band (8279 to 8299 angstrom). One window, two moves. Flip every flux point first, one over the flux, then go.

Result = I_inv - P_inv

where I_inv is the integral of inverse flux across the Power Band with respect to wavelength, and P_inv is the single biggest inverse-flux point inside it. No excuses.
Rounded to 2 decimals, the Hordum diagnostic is 2.32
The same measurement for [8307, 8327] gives 2.26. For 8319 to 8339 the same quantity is 2.40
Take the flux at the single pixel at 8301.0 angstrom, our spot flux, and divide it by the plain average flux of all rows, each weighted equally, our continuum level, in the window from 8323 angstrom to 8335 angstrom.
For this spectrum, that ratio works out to 1.01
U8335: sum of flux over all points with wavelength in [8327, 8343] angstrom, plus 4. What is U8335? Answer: 35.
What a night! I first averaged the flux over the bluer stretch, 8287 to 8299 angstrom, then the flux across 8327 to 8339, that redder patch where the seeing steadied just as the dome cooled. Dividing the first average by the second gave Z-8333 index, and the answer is 1.04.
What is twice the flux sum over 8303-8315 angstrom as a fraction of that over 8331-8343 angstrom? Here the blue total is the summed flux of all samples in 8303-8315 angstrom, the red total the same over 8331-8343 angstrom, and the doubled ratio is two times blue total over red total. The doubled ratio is 2.20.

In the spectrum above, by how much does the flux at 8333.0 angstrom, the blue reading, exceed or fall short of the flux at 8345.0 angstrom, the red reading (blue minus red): -0.1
